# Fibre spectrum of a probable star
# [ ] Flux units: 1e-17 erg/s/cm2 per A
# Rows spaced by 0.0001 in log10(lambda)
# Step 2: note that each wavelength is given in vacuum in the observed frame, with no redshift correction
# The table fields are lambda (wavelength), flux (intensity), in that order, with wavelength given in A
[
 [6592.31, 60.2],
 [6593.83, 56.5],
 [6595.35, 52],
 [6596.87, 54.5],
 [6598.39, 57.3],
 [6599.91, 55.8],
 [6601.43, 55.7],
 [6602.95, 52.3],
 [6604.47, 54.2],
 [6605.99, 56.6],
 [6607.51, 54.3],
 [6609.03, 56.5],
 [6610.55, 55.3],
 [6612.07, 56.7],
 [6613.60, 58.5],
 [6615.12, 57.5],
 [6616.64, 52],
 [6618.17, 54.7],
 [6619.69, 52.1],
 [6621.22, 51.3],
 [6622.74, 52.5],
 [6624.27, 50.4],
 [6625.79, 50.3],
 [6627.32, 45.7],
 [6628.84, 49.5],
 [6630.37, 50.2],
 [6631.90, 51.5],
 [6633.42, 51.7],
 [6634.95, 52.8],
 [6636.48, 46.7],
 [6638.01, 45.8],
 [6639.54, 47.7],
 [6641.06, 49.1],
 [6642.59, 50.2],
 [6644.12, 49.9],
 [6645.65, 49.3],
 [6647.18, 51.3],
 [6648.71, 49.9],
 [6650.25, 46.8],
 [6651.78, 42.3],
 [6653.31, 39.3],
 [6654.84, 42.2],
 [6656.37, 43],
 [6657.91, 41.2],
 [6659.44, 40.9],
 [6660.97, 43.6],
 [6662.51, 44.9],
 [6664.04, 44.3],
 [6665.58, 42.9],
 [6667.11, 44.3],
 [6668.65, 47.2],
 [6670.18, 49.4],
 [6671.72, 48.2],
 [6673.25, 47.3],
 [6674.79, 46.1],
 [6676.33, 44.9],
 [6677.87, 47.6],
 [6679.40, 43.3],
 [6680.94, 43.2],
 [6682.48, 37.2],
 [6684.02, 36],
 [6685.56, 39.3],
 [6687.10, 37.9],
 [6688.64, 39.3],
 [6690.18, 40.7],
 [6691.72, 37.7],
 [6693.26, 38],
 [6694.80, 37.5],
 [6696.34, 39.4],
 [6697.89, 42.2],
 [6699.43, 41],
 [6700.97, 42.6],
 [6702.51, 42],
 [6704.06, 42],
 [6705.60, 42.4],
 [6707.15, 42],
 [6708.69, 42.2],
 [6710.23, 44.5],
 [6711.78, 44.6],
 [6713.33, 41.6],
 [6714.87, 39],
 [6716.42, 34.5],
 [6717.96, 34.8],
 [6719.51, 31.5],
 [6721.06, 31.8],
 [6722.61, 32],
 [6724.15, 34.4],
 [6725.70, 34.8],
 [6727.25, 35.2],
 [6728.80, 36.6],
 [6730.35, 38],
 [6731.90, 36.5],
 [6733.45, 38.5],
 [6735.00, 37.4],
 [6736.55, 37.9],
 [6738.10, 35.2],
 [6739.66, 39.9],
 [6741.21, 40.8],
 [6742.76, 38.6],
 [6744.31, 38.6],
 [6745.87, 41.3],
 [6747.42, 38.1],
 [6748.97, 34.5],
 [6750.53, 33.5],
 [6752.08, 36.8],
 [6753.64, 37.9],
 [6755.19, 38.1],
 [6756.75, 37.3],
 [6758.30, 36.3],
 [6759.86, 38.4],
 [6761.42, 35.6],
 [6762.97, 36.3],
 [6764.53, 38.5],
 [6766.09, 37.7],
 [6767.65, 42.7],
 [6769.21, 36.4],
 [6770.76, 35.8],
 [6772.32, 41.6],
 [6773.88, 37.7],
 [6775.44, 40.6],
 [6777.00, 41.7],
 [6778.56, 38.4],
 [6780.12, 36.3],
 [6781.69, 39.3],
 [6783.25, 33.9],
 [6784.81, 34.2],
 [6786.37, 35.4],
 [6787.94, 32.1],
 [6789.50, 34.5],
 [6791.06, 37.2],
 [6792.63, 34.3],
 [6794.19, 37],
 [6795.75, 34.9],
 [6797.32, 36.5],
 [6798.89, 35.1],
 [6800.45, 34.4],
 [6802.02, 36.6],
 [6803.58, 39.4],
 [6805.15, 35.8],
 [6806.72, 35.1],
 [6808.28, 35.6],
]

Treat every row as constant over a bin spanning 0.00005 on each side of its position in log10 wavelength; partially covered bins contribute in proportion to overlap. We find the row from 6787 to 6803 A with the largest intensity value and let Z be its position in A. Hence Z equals 6791.06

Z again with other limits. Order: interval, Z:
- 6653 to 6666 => 6662.51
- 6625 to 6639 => 6634.95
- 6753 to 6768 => 6767.65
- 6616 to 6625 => 6618.17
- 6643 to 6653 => 6647.18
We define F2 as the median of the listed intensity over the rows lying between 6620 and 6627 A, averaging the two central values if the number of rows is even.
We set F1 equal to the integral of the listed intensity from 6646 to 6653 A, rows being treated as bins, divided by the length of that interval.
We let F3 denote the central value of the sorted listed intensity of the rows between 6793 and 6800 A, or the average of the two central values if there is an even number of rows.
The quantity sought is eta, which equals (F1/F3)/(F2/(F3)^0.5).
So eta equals 0.155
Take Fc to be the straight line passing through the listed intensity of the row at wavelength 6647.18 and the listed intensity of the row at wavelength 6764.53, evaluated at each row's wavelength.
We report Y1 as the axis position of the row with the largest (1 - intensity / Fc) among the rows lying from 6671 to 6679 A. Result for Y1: 6676.33 A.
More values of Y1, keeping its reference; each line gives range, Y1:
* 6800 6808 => 6800.45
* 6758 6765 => 6761.42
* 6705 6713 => 6707.15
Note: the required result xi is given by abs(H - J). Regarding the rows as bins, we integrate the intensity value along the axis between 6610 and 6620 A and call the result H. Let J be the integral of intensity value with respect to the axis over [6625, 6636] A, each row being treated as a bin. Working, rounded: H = 554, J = 552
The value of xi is 2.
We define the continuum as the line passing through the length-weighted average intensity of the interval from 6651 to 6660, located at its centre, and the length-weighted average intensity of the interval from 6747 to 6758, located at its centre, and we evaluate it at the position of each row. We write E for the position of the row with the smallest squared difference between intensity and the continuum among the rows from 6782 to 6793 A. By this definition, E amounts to 6789.50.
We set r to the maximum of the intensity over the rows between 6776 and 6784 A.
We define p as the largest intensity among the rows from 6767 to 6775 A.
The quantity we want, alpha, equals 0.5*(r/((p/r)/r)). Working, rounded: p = 42.7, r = 41.7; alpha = 849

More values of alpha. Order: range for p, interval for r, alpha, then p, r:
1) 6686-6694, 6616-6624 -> 2011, 40.7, 54.7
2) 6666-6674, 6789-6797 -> 521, 49.4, 37.2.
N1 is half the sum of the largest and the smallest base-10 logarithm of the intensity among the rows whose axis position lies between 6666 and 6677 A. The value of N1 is 1.67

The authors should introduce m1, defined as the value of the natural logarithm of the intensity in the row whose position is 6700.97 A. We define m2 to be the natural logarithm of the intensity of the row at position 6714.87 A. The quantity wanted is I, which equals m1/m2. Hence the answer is 1.02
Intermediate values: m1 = 3.75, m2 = 3.66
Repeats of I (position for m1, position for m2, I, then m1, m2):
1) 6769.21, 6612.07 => 0.89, 3.59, 4.04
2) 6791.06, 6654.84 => 0.97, 3.62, 3.74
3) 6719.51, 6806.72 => 0.97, 3.45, 3.56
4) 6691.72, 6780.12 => 1.01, 3.63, 3.59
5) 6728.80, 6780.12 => 1.00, 3.60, 3.59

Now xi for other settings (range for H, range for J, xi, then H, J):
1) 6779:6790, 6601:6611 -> 163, 387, 550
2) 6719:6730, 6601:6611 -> 176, 374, 550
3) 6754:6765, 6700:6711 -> 58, 409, 468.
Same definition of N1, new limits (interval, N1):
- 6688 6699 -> 1.60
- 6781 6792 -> 1.55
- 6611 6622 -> 1.74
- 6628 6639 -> 1.69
